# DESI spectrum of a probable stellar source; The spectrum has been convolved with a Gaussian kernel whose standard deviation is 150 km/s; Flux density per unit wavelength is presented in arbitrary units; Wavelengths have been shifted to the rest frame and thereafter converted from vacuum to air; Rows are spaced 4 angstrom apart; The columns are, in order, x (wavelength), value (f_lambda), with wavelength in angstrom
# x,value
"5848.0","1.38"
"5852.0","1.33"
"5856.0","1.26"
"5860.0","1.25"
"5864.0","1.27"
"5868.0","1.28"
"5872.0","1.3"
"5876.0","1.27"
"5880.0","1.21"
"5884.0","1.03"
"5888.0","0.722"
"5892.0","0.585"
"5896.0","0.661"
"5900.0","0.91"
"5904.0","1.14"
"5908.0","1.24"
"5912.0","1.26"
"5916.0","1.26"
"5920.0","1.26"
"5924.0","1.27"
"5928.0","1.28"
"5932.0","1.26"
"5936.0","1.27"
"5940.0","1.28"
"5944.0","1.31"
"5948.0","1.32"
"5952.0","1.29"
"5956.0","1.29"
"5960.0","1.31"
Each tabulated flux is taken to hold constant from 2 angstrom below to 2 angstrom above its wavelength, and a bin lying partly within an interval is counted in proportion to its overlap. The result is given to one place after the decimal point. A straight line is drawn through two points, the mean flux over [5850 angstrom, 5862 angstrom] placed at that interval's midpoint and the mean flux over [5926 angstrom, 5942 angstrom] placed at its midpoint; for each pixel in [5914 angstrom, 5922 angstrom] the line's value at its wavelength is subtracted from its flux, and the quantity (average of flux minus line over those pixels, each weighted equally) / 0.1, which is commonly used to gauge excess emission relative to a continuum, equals -0.1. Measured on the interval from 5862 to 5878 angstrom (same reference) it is 0.0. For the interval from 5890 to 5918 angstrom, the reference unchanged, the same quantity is -2.7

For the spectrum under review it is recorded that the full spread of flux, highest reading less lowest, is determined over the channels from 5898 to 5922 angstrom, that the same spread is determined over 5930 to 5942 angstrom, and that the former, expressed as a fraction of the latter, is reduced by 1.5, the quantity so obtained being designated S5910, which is 16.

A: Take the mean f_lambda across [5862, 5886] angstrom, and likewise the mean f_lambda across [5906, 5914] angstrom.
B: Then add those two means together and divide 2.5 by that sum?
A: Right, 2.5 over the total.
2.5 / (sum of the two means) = 1.01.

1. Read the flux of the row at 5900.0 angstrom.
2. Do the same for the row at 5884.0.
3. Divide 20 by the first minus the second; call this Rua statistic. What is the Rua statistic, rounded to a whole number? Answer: -167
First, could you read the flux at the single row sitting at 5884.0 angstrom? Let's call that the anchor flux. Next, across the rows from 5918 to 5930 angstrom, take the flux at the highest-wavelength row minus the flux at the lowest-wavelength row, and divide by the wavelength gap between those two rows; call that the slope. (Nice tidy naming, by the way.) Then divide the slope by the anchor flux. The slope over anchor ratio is 0.0024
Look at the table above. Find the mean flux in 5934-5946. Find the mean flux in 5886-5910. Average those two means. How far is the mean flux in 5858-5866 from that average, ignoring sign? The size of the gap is 0.18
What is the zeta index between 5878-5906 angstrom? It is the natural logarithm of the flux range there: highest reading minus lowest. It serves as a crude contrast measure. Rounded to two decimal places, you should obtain -0.47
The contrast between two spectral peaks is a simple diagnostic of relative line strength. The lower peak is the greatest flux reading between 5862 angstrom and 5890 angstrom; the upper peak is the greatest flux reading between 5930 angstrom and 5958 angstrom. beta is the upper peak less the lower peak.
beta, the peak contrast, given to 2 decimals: 0.02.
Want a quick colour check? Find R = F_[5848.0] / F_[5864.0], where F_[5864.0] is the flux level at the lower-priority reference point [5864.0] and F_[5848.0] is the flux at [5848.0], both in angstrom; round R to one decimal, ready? 1.1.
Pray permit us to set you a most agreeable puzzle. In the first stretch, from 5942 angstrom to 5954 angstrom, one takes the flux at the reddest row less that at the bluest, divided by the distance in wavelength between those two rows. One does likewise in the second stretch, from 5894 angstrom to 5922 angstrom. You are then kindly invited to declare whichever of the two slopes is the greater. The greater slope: 0.025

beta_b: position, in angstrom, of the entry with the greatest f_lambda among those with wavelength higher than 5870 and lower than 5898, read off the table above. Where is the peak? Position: 5872.0 angstrom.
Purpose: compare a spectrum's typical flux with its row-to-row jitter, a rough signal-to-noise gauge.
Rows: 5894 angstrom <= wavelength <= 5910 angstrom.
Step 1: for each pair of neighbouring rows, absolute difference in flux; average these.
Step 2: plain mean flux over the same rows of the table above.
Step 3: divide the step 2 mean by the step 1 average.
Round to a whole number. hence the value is 5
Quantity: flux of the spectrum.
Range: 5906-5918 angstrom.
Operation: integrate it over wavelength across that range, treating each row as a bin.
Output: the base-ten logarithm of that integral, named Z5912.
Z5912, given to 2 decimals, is 1.18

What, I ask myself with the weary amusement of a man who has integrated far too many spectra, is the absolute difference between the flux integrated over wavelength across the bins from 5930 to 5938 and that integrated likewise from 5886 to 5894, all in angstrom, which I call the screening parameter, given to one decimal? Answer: 4.9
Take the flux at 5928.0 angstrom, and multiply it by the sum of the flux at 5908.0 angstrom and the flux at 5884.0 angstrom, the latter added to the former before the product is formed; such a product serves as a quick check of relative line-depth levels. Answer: 2.91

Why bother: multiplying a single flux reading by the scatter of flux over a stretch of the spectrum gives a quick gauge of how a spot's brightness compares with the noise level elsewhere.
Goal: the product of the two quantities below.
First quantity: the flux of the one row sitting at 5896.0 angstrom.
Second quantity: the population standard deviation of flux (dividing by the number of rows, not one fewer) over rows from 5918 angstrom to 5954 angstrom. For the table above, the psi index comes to 0.013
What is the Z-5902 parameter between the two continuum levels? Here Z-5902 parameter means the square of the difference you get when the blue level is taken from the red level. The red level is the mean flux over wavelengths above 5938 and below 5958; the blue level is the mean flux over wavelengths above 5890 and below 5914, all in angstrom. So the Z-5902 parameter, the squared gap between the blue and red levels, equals 0.110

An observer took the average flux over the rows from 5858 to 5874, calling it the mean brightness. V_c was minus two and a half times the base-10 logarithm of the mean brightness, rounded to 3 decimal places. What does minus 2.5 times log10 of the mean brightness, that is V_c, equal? -0.264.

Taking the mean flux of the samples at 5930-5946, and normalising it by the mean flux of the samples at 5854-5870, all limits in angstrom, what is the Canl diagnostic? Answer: 1.01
